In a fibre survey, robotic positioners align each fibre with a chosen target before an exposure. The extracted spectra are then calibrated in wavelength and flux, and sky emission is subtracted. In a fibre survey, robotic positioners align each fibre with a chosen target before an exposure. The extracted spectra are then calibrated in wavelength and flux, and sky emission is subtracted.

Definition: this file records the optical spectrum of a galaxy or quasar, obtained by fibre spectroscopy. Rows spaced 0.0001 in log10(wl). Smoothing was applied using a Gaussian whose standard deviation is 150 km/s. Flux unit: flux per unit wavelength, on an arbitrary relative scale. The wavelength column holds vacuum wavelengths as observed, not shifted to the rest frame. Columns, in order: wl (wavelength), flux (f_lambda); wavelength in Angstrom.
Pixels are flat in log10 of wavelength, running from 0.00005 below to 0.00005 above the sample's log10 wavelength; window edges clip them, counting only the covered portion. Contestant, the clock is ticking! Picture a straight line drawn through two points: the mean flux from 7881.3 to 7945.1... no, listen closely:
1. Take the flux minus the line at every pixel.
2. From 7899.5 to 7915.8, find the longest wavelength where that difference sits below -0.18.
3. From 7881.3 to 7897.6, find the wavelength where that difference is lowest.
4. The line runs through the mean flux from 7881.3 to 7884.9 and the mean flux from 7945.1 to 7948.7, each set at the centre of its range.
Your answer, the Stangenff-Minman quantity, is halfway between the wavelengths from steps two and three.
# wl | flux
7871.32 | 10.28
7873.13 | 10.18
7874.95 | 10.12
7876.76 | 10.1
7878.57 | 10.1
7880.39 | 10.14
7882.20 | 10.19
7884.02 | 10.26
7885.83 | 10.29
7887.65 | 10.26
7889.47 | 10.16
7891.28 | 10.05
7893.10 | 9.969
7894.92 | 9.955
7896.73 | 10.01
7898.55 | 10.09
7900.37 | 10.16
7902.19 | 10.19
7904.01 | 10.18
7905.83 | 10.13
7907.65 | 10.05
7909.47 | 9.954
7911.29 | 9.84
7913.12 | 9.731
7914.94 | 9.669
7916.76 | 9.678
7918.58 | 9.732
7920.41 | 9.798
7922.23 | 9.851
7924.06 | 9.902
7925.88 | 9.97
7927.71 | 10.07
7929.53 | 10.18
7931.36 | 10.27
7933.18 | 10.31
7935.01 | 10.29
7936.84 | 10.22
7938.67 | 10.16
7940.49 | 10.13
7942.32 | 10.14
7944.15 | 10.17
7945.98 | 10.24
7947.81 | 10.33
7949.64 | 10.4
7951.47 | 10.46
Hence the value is 7904.9 Angstrom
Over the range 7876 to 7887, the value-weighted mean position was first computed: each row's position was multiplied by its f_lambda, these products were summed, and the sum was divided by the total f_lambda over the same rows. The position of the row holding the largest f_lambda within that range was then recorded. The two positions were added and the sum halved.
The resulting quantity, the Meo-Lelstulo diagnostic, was 7883.6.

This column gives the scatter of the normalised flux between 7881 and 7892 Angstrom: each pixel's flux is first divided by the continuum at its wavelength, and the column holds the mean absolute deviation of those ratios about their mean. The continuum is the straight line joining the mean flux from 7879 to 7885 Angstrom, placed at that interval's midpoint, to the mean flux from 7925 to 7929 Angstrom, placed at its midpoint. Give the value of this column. 0.006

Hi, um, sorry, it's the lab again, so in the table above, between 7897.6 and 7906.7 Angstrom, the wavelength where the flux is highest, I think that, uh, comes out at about 7902.19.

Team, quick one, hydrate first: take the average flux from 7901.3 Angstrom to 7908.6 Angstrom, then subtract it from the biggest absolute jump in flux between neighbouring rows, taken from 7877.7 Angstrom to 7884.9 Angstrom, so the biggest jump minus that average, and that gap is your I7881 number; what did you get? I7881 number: -10.07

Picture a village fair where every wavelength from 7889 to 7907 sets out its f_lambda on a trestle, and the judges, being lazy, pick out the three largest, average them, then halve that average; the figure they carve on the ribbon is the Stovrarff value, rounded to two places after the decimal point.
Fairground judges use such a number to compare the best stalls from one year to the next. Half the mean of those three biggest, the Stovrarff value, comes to 5.09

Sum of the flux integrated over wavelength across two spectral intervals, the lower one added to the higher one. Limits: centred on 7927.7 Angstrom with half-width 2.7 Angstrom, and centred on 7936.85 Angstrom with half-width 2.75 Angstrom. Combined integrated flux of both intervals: 111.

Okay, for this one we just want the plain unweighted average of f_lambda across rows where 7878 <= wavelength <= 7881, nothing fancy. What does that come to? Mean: 10.1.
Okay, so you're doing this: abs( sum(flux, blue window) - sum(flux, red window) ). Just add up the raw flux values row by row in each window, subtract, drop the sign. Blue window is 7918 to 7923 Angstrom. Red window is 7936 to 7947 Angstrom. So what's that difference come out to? 32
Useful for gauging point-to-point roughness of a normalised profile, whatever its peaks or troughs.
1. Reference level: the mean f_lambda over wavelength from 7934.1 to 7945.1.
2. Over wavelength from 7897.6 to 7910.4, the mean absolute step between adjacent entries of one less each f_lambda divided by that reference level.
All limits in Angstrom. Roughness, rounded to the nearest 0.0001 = 0.0055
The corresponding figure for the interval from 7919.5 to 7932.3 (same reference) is 0.0077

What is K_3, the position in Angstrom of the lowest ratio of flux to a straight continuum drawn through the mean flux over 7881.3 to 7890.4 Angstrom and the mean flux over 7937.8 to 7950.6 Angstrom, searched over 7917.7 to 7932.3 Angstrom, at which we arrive 7918.58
